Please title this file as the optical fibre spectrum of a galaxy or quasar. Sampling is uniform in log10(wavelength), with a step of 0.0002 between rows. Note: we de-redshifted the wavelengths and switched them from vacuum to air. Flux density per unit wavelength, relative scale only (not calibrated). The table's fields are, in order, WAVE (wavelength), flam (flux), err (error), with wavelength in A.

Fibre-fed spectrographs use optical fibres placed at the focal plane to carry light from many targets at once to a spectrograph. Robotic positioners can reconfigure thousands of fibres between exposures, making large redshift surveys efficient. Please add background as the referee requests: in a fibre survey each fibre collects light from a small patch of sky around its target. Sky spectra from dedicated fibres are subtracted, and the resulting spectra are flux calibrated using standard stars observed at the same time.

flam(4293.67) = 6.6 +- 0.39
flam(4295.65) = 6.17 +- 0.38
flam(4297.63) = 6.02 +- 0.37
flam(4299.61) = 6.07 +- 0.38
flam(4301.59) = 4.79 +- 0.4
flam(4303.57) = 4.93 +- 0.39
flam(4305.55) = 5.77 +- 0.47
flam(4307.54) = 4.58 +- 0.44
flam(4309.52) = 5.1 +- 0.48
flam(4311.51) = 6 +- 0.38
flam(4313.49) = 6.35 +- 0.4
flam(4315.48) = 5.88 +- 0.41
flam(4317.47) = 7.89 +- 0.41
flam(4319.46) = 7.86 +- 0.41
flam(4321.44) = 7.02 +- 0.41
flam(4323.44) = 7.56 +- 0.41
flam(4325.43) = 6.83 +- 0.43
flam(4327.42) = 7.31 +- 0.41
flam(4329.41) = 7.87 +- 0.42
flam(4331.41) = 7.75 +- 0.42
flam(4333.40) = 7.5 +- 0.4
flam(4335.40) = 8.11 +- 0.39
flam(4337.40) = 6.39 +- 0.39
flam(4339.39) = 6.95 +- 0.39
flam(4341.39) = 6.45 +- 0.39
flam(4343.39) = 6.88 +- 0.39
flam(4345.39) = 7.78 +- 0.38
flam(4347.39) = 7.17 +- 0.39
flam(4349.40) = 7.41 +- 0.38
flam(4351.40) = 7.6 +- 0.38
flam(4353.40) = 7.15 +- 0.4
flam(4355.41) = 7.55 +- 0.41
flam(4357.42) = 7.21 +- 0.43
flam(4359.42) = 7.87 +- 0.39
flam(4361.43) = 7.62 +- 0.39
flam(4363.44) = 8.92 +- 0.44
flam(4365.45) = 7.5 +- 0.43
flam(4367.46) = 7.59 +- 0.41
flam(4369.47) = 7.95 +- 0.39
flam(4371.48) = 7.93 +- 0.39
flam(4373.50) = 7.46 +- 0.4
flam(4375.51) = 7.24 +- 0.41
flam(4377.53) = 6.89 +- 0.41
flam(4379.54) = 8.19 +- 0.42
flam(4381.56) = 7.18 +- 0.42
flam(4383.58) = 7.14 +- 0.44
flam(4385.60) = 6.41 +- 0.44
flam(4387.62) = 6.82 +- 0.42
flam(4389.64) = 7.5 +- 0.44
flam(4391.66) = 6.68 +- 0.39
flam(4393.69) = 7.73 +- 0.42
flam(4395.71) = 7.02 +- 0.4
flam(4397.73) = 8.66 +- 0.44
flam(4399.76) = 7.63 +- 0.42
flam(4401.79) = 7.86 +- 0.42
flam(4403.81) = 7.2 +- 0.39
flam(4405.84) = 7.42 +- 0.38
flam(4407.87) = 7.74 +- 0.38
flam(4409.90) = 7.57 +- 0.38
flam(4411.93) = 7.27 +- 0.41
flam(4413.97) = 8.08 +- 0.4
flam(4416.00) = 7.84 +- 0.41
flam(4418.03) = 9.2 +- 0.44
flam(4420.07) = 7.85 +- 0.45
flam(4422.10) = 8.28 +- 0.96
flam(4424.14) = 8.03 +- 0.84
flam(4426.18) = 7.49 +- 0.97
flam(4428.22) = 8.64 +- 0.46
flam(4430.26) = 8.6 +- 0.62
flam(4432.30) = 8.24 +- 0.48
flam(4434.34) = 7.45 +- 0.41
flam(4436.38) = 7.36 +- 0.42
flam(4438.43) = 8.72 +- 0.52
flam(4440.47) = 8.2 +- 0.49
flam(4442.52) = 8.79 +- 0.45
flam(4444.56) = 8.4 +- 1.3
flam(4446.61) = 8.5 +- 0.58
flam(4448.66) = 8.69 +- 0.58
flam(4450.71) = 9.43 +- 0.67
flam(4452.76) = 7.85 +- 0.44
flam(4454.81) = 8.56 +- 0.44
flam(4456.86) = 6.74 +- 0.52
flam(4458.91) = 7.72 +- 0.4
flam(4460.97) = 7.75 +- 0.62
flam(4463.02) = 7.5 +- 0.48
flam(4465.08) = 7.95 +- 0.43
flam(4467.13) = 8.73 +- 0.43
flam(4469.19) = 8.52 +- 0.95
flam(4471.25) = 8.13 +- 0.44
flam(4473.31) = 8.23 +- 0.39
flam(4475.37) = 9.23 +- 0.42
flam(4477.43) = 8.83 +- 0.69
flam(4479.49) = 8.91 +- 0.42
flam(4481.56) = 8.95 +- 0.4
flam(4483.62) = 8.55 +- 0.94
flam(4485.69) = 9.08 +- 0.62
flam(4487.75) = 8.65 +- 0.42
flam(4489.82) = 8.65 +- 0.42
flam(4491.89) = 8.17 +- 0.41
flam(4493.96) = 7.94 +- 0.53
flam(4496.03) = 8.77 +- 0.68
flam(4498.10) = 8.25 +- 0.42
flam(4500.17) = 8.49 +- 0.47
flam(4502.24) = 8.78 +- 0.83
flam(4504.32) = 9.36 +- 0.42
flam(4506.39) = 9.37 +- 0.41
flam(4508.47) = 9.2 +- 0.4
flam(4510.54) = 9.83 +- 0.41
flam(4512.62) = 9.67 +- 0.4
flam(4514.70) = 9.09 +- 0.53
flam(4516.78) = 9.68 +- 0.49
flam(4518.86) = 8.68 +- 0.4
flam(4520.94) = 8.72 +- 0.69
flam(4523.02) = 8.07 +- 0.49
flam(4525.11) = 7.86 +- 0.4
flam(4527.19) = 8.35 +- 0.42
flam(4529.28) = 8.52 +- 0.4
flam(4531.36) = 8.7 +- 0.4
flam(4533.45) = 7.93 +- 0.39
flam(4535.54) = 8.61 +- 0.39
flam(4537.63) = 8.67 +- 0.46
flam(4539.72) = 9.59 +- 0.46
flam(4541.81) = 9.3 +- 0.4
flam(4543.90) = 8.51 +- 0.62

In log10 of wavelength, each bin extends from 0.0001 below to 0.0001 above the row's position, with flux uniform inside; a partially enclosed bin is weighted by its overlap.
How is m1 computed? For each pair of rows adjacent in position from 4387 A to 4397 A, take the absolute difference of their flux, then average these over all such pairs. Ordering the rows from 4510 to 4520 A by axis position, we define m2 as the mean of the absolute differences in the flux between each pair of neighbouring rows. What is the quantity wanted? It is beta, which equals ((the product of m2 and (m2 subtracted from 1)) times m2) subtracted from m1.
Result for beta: 0.673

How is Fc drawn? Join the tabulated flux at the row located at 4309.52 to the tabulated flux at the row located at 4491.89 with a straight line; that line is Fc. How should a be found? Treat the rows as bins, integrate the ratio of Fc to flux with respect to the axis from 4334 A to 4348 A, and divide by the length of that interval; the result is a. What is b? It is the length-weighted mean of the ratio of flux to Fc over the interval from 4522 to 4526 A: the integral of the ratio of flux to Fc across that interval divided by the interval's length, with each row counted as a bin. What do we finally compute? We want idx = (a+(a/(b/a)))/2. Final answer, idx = 0.75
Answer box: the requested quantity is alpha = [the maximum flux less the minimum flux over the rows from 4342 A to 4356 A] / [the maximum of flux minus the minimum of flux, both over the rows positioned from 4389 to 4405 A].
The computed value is 0.45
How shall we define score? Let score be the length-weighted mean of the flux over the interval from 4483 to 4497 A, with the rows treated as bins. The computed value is 8.5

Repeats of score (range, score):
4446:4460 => 8.2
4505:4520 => 9.4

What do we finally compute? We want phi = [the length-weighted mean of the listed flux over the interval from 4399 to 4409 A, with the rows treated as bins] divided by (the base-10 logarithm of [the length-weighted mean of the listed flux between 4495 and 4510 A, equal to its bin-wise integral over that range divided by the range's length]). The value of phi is 8.0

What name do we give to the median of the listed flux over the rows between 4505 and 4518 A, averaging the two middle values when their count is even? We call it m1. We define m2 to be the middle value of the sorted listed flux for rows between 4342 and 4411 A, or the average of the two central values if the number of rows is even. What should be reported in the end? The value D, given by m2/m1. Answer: 0.79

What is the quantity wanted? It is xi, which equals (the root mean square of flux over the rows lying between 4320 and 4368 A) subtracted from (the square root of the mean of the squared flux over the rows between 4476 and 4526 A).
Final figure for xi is 1.4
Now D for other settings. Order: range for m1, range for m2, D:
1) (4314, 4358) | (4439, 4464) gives 1.13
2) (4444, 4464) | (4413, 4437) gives 0.99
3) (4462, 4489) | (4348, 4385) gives 0.87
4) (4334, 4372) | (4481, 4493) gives 1.15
